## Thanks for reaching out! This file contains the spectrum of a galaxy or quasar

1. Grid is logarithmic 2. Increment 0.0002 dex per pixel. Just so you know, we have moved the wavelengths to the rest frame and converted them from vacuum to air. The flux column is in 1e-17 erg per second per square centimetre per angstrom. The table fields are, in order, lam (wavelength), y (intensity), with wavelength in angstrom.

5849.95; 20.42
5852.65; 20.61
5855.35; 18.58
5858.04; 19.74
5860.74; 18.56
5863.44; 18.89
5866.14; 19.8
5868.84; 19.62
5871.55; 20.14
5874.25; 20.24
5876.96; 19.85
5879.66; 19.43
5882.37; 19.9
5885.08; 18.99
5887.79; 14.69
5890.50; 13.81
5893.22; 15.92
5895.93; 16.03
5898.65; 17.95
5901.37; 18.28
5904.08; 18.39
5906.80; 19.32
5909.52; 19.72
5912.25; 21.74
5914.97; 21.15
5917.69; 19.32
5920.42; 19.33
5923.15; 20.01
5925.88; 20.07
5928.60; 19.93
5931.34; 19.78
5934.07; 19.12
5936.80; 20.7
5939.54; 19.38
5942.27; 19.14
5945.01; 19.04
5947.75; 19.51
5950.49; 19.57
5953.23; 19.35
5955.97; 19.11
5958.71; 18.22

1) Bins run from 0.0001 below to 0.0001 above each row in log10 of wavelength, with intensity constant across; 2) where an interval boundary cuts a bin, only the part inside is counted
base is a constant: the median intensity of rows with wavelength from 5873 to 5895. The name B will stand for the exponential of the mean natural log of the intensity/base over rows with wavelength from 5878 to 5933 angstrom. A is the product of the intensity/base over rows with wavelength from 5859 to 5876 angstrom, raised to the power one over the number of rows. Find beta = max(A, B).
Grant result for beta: 1.02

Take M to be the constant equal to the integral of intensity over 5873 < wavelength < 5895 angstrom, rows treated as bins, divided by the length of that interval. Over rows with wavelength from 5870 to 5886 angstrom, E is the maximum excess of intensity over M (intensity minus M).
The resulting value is 2.4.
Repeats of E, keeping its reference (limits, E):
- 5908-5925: 3.9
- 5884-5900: 1.2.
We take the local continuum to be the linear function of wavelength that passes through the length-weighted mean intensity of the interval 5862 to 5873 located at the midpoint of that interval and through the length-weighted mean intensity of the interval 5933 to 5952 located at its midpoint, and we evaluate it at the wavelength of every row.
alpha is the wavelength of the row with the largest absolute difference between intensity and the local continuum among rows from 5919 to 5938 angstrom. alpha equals 5936.80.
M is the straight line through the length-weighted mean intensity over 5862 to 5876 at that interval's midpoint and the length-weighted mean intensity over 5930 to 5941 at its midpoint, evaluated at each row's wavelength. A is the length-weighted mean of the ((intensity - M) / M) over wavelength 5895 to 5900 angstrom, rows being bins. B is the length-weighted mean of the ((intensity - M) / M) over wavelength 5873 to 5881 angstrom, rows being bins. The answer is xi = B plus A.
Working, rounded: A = -0.135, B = 0.005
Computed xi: -0.13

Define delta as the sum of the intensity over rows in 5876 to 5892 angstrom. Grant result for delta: 107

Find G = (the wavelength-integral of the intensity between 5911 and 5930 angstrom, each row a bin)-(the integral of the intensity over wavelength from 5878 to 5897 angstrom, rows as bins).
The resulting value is 60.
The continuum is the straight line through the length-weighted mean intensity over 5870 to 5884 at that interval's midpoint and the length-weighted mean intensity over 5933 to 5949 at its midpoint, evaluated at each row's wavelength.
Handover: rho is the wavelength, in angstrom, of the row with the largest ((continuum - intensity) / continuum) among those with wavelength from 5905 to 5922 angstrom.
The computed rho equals 5906.80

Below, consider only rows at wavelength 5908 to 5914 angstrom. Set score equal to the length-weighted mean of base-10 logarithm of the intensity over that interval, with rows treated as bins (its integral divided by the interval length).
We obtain 1.32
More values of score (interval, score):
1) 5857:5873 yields 1.29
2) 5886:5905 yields 1.21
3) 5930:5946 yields 1.29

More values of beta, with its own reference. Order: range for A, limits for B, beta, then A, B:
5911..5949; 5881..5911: 1.03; 1.03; 0.91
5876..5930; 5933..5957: 1.01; 0.97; 1.01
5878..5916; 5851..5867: 1.01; 0.94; 1.01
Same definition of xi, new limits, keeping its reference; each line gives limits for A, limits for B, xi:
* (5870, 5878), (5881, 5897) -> -0.14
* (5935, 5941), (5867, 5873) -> 0.02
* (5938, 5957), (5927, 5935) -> -0.03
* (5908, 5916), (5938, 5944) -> 0.03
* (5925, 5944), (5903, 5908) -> -0.05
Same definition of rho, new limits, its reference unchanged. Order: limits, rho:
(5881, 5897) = 5890.50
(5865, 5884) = 5879.66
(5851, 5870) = 5855.35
